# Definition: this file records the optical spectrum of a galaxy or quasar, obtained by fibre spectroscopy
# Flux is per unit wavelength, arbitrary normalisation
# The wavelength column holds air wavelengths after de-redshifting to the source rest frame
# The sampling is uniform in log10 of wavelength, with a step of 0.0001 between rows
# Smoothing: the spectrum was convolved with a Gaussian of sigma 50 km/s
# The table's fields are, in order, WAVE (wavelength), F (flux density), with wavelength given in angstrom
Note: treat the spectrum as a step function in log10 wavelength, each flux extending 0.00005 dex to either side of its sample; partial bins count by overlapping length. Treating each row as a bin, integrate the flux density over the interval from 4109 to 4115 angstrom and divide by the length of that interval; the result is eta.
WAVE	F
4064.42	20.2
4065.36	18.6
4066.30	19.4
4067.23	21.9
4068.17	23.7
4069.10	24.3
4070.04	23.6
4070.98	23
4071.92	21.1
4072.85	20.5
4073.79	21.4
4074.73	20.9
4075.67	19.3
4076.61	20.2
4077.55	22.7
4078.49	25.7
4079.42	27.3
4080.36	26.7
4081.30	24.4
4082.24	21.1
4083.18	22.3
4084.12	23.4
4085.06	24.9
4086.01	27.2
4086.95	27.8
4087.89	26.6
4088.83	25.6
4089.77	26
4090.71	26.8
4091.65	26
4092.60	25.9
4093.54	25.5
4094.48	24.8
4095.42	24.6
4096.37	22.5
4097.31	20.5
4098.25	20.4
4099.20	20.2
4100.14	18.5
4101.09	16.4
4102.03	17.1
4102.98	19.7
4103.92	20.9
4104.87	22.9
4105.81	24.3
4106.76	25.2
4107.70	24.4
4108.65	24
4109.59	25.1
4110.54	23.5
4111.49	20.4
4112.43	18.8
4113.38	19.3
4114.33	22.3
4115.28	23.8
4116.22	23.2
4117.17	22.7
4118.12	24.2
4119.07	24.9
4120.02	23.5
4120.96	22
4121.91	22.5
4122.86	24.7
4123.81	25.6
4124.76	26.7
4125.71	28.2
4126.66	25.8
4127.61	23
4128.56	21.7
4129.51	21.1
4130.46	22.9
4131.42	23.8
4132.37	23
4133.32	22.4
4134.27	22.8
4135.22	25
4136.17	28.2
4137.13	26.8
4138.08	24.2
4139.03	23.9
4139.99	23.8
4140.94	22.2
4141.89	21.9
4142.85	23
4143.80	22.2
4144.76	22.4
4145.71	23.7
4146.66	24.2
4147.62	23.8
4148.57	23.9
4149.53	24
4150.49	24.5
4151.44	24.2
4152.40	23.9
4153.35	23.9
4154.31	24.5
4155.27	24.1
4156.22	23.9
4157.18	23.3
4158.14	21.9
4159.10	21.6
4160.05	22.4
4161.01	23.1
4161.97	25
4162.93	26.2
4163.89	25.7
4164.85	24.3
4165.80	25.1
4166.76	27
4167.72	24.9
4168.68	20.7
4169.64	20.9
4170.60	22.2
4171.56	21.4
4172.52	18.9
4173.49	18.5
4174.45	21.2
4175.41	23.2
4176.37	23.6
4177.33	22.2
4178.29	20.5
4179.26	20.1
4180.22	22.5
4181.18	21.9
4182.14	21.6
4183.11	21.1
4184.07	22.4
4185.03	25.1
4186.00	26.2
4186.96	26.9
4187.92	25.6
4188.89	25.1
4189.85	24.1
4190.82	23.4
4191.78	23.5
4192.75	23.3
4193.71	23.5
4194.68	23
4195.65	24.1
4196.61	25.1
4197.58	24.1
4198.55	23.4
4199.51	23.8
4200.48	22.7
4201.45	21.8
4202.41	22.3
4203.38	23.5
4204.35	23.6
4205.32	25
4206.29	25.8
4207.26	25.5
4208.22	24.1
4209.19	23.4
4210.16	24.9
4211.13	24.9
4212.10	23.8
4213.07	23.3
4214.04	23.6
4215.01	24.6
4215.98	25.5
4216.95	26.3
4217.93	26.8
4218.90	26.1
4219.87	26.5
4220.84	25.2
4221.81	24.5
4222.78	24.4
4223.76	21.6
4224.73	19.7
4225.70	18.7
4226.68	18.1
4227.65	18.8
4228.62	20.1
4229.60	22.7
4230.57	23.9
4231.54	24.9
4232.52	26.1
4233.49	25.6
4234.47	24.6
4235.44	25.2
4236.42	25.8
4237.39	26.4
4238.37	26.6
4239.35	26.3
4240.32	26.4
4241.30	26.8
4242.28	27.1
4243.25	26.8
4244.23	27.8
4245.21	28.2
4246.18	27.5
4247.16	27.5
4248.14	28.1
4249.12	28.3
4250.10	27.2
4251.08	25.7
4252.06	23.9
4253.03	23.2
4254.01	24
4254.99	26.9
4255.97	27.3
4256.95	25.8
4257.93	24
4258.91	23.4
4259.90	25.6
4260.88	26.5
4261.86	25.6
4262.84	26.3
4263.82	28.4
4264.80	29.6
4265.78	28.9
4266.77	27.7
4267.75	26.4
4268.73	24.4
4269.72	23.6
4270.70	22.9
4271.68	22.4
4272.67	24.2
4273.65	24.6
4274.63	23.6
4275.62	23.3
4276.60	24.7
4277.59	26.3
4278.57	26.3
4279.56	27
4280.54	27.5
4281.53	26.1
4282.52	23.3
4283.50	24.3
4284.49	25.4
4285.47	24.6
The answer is 21.7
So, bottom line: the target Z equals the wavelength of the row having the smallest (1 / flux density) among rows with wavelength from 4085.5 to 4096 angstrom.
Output 4086.95 angstrom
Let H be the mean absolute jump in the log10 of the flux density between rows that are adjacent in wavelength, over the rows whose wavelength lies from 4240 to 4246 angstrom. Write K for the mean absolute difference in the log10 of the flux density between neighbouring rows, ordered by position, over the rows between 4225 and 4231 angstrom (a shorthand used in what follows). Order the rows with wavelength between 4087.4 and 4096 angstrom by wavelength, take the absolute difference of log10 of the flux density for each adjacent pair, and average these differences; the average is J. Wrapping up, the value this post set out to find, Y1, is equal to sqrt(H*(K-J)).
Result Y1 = 0.012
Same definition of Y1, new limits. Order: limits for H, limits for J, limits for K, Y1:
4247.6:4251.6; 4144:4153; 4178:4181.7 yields 0.015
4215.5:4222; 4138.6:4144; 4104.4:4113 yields 0.012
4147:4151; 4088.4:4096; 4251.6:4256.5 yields 0.007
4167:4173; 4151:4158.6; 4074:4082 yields 0.030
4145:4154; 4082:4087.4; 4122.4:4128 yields 0.005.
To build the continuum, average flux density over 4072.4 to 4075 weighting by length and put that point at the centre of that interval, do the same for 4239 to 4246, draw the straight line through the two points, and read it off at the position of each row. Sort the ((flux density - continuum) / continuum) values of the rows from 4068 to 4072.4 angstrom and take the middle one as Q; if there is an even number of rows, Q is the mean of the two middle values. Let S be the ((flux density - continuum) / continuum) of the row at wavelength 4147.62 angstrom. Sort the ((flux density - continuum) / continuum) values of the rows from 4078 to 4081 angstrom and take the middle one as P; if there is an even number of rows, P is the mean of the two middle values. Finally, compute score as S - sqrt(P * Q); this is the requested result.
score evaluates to -0.18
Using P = 0.26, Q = 0.14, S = 0.007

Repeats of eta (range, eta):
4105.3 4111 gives 24.4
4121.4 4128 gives 25.2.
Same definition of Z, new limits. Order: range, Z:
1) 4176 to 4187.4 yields 4186.96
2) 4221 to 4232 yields 4231.54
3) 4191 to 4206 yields 4196.61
